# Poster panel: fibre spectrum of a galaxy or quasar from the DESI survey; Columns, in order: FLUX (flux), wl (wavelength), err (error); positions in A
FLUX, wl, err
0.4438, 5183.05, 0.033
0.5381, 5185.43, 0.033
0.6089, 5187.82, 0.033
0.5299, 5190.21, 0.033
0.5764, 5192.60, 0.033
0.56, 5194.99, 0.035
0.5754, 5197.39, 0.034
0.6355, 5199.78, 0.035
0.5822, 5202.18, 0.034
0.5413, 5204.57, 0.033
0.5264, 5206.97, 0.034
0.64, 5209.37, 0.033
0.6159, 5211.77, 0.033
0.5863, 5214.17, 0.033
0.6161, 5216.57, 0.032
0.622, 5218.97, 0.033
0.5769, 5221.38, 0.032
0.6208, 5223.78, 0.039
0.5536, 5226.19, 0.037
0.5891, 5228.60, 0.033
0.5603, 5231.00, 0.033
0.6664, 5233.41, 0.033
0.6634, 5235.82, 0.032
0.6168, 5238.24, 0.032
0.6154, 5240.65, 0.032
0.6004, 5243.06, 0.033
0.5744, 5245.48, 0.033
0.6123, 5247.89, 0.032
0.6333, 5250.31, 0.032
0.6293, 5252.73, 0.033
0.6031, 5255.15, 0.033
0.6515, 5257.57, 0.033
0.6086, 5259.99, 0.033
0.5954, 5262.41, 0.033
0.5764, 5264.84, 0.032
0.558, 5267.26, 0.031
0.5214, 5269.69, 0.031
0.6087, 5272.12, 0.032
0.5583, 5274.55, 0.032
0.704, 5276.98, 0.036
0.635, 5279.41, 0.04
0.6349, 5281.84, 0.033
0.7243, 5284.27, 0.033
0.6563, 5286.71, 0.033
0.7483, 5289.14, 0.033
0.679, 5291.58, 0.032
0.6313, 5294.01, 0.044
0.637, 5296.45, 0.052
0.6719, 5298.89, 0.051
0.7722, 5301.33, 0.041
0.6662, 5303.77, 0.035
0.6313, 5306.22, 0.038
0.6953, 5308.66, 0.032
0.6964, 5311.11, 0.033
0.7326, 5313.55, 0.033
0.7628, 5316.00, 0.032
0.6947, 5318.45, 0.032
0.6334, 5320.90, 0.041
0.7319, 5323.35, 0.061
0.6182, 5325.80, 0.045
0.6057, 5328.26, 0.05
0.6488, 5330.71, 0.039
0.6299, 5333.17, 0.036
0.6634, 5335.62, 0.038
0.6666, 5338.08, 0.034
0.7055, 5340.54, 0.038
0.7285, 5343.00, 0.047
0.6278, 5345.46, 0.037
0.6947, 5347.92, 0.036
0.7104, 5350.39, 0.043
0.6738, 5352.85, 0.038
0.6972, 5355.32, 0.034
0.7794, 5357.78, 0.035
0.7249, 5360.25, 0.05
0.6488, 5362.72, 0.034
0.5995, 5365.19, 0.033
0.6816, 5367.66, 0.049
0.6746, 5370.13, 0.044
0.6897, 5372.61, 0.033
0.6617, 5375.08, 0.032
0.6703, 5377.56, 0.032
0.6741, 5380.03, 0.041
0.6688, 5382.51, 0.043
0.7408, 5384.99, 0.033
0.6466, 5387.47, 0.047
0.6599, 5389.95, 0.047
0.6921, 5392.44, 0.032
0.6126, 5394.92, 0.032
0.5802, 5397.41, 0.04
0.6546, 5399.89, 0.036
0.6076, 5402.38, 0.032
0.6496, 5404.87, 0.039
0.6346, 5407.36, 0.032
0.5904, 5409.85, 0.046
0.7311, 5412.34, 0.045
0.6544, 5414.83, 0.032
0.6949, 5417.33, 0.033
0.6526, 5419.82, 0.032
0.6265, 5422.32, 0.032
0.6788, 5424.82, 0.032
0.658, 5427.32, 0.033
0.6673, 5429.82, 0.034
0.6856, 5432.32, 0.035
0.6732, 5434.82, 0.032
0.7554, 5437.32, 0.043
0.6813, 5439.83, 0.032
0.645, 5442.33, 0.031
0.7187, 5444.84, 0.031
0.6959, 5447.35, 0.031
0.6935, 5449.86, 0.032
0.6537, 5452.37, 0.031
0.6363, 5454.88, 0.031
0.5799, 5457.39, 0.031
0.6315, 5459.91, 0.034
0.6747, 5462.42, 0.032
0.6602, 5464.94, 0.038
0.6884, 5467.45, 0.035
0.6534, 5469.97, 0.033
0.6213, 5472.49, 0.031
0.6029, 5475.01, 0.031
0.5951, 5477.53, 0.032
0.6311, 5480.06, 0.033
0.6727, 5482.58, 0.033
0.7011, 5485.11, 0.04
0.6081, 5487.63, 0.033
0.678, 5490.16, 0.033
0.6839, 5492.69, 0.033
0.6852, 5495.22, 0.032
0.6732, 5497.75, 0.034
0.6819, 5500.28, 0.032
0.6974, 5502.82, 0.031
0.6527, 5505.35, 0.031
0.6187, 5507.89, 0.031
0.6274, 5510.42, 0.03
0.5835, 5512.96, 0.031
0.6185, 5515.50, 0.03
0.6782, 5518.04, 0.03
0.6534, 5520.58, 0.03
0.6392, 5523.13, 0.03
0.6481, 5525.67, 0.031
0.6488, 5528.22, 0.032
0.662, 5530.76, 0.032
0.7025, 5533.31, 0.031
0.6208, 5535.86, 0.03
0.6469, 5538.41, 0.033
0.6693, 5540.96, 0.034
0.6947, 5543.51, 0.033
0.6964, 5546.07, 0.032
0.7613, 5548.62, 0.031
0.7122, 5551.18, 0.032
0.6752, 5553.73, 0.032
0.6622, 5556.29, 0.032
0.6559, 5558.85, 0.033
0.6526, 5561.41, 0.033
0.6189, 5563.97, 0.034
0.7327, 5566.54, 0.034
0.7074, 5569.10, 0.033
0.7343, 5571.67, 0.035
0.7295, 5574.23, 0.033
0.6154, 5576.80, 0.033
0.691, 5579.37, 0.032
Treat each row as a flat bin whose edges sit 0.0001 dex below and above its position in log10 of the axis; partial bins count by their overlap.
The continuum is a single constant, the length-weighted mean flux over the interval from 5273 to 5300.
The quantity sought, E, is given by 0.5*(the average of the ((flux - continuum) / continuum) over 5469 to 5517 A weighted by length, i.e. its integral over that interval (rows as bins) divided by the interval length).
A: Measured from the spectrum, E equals -0.011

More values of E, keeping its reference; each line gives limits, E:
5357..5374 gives 0.016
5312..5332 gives 0.013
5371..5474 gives 0.001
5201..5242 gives -0.047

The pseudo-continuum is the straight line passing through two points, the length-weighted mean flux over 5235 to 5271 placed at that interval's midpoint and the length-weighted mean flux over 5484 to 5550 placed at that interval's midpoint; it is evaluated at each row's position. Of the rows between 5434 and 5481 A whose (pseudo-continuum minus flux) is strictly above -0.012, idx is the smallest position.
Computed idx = 5442.33 A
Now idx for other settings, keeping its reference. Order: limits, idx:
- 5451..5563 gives 5452.37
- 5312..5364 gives 5325.80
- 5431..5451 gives 5442.33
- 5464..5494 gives 5464.94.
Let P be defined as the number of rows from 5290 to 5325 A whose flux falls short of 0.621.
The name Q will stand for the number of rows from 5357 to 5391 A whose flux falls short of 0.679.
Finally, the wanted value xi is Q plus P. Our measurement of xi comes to 9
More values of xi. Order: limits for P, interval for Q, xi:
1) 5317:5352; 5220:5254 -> 16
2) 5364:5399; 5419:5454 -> 11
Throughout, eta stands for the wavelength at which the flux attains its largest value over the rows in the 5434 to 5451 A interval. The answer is 5437.32 A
